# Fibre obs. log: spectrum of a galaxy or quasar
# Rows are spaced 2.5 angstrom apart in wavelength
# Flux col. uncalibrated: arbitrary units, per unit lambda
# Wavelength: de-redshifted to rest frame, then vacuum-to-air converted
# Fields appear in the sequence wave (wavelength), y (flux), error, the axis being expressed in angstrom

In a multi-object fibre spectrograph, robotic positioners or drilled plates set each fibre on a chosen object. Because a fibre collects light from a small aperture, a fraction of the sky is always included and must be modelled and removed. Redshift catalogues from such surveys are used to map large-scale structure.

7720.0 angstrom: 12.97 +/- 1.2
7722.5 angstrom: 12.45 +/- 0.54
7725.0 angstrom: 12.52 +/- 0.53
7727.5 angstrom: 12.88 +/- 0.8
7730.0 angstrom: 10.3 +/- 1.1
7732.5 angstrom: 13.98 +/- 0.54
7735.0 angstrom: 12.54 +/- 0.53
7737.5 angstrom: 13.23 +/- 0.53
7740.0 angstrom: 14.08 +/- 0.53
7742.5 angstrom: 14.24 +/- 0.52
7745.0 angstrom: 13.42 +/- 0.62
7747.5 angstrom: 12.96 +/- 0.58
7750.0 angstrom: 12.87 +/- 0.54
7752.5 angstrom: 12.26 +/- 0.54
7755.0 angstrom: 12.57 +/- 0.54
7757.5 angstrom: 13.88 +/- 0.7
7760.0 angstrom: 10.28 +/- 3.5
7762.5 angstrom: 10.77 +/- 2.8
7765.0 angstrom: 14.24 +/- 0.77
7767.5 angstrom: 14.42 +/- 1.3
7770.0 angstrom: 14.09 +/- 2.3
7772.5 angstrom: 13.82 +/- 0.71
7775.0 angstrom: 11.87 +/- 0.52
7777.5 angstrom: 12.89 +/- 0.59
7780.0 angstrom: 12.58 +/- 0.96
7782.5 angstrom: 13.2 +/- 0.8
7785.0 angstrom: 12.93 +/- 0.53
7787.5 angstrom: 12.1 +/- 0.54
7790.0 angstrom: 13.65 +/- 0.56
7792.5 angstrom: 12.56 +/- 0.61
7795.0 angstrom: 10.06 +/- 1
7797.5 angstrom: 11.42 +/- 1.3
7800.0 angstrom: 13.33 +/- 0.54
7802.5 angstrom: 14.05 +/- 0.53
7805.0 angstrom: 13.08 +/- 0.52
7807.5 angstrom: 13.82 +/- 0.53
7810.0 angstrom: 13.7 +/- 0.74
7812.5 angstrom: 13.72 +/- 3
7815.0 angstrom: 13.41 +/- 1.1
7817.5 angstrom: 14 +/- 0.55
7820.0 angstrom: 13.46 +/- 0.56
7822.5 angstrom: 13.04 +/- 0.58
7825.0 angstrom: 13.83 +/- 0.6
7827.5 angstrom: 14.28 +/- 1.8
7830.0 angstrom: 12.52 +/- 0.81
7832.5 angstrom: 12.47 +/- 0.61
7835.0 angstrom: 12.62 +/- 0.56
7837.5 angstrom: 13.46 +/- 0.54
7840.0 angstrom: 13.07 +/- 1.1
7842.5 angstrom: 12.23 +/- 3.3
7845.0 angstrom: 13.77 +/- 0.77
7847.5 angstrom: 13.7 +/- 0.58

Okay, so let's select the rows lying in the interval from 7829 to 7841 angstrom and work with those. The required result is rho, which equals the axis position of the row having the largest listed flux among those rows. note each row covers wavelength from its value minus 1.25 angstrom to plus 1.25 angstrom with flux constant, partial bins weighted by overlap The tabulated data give 7837.5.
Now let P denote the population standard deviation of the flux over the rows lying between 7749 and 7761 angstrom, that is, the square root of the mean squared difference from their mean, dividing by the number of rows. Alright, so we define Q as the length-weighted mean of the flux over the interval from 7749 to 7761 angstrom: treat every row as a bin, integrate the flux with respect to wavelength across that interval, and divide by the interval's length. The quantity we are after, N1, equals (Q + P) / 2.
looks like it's 6.79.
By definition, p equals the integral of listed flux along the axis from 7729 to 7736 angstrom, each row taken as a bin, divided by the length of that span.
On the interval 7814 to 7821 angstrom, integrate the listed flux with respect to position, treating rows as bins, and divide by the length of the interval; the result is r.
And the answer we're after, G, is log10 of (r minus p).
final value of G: 0.11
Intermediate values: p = 12.3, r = 13.64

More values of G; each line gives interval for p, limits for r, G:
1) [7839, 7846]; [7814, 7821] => -0.19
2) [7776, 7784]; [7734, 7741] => -0.37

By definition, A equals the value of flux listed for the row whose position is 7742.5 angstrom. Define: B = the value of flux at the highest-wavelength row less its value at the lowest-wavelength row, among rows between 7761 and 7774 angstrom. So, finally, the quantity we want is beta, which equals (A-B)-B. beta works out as 8.1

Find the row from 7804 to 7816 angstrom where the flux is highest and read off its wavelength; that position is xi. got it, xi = 7807.5 angstrom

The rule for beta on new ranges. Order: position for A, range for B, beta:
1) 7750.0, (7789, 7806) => 14.0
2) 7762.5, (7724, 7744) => 7.3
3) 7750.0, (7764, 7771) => 13.2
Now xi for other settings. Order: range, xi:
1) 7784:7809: 7802.5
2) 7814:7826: 7817.5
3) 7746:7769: 7767.5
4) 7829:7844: 7837.5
